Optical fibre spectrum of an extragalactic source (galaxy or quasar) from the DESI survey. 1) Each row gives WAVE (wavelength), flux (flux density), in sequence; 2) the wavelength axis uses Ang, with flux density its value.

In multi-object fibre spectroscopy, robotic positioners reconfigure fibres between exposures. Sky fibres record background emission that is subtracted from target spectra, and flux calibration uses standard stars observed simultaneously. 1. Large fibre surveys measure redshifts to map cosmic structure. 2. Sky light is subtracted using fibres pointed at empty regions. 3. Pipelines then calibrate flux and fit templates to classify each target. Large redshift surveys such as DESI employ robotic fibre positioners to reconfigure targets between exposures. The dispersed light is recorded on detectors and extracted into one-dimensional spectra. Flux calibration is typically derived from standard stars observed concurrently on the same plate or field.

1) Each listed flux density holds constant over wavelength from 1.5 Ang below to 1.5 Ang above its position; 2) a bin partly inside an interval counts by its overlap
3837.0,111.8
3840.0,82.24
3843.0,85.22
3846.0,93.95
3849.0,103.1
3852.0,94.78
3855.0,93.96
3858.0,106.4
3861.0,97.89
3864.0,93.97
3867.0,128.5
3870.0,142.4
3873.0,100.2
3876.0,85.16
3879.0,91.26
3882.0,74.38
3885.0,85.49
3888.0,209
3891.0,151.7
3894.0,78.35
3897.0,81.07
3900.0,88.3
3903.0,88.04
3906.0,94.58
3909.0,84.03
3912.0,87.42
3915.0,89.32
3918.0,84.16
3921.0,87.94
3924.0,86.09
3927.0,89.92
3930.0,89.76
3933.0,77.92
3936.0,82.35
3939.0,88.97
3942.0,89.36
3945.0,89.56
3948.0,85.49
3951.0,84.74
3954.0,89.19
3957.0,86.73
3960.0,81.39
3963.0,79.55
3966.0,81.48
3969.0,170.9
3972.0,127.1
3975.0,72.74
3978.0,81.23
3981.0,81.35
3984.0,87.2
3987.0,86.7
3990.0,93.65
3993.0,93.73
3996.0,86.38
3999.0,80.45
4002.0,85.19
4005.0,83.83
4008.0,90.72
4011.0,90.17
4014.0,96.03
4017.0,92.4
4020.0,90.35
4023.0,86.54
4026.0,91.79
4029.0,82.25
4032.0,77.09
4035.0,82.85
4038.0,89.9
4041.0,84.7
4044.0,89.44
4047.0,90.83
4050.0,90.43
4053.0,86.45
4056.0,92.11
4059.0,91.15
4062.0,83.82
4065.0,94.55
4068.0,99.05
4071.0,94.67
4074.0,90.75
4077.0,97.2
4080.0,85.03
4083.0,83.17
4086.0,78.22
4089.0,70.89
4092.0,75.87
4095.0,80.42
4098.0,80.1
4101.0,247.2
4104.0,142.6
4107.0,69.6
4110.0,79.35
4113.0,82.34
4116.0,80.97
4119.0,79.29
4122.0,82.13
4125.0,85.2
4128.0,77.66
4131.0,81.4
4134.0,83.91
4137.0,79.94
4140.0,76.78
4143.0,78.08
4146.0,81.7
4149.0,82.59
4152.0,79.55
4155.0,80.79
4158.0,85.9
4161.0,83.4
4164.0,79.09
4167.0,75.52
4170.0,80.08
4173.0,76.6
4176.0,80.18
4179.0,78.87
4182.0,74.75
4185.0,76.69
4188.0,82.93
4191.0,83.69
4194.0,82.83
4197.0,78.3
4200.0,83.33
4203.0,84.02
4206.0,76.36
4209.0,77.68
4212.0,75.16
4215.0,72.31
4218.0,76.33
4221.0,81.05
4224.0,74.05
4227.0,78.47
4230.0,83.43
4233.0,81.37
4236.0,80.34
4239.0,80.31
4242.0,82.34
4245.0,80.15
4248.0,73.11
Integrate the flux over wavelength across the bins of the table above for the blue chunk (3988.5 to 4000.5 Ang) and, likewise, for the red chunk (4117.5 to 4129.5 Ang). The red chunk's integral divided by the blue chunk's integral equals 0.916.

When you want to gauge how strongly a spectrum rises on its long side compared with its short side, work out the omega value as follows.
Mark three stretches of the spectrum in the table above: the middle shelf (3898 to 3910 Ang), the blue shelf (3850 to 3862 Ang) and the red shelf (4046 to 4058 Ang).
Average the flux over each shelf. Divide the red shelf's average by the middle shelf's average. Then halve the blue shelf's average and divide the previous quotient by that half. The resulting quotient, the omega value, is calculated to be 0.0206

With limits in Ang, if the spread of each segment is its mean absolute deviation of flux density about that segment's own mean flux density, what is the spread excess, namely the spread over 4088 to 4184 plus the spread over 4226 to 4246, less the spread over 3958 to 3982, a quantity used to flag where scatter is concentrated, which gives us -11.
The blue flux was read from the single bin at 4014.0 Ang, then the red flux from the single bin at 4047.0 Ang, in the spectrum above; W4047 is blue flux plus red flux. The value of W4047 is 187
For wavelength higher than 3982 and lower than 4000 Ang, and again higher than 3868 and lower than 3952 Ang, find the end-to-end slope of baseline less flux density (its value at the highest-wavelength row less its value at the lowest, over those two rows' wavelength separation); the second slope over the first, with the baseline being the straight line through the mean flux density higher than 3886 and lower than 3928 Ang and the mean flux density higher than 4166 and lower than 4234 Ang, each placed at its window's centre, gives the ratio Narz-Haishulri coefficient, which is 1.7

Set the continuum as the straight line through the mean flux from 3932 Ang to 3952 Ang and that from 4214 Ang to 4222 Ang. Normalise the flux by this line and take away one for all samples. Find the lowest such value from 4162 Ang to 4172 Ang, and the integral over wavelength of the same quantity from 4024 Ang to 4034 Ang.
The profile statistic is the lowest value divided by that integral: -0.3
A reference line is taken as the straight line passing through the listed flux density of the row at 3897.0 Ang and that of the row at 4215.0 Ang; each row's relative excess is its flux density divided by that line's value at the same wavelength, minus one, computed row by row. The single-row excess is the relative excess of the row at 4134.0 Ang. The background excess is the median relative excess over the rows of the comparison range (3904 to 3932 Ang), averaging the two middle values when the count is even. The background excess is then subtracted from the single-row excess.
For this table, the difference 0.03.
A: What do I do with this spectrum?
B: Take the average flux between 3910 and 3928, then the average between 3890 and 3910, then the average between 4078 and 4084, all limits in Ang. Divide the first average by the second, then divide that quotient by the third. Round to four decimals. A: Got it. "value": 0.0109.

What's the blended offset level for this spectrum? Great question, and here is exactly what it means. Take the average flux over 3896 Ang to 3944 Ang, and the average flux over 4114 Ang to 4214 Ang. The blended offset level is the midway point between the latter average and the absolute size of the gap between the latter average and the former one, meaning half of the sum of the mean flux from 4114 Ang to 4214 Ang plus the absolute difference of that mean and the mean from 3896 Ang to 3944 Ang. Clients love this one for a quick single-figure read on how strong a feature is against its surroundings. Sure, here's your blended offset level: 43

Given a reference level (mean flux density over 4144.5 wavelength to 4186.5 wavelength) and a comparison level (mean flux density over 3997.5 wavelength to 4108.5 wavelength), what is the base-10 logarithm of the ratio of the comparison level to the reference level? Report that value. 0.064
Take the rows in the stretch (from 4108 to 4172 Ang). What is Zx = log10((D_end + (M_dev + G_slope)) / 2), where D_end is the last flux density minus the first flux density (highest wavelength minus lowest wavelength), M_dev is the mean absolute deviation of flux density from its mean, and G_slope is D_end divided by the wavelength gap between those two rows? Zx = 0.15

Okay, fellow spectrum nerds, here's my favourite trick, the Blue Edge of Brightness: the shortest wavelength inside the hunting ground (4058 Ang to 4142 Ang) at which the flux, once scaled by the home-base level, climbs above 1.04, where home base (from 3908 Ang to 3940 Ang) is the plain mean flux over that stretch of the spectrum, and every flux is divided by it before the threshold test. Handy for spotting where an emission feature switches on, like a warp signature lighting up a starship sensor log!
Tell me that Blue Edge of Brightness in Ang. 4059.0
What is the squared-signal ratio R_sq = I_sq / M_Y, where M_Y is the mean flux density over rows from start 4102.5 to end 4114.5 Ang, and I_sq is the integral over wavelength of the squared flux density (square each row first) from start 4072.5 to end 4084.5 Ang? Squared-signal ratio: 1022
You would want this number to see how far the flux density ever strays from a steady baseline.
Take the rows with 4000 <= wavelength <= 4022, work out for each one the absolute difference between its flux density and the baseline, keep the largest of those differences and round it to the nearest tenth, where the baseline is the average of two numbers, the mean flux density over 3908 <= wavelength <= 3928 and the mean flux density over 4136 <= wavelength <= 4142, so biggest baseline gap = 13.4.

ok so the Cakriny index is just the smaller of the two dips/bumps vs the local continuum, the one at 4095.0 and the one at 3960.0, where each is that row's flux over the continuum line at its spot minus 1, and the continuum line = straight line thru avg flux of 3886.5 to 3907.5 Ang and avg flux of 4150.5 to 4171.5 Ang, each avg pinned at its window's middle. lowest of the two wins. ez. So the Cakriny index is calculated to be -0.23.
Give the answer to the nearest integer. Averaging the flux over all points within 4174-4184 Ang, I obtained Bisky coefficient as 78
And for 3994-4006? 84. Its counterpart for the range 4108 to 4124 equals 81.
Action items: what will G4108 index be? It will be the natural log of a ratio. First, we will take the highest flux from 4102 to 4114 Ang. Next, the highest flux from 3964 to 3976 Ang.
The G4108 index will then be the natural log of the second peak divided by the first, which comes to 0.18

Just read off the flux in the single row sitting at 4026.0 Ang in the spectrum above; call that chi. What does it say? 91.79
